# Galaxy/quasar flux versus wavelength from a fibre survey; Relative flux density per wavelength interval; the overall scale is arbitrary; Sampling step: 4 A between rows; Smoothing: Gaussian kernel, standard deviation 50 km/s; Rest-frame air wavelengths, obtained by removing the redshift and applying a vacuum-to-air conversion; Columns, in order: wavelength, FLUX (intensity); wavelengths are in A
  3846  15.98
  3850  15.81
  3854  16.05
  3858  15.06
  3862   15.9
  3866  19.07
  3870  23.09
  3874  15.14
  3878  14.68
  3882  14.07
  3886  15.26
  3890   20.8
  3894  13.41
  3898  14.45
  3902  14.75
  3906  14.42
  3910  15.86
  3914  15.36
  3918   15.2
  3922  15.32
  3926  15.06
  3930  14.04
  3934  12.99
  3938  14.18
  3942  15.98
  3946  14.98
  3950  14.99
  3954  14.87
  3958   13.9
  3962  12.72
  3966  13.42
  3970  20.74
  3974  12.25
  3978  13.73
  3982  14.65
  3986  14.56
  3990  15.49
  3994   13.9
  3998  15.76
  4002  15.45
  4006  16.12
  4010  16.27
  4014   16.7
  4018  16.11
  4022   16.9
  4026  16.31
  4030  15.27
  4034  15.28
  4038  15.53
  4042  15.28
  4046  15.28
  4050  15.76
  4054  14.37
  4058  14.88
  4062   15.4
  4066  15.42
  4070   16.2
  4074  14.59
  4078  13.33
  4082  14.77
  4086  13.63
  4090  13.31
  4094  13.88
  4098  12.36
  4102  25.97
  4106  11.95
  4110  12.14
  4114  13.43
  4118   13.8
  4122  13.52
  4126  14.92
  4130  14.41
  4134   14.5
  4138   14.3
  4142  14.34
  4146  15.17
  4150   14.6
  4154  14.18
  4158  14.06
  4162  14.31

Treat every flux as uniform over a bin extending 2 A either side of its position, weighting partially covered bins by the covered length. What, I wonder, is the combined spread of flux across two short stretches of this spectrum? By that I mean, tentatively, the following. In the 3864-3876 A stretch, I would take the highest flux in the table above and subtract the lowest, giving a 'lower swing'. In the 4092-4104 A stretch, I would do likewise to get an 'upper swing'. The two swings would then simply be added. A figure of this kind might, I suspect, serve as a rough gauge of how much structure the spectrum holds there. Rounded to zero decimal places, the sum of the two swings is 22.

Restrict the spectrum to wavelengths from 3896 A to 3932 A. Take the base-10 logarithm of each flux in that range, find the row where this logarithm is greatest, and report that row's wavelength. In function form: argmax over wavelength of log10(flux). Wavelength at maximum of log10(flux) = 3910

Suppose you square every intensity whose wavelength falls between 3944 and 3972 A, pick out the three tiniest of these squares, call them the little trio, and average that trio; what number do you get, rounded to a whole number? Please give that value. 178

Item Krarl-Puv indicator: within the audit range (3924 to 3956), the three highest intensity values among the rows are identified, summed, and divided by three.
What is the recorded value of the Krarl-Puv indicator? 15.3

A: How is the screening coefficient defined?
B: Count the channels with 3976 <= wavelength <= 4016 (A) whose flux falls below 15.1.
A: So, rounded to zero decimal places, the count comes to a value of 4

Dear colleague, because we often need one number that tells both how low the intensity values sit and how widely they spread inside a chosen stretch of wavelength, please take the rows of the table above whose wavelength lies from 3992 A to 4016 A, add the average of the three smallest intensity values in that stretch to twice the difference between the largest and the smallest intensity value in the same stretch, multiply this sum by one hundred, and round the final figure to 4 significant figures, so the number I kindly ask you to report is 2064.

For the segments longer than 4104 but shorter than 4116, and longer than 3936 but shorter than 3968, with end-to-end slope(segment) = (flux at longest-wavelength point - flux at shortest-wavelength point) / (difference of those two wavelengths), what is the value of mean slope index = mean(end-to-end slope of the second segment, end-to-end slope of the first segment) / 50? 0.0016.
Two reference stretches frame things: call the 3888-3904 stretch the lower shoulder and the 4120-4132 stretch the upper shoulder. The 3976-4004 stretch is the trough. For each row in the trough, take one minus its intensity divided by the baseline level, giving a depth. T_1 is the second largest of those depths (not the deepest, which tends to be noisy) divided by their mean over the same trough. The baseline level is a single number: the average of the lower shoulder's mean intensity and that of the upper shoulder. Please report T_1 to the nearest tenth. 4.2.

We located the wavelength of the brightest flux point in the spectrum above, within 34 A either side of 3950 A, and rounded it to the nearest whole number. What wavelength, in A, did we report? 3970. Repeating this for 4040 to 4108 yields 4102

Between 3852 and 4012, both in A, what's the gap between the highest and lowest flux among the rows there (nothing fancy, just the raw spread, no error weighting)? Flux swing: 11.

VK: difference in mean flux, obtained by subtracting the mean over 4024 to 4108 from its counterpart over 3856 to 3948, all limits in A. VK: 0.43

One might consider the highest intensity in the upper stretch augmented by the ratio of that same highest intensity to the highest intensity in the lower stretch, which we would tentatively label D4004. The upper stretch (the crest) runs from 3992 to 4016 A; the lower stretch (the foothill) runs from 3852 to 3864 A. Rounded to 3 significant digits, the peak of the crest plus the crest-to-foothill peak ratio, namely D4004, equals 17.7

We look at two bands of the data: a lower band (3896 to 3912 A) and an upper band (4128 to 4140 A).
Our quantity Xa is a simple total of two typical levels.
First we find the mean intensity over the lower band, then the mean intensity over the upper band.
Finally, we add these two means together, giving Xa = 29.3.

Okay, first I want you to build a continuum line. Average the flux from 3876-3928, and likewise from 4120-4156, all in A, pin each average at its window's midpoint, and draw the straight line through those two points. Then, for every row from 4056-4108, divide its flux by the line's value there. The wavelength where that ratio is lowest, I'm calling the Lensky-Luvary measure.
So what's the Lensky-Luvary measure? 4106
